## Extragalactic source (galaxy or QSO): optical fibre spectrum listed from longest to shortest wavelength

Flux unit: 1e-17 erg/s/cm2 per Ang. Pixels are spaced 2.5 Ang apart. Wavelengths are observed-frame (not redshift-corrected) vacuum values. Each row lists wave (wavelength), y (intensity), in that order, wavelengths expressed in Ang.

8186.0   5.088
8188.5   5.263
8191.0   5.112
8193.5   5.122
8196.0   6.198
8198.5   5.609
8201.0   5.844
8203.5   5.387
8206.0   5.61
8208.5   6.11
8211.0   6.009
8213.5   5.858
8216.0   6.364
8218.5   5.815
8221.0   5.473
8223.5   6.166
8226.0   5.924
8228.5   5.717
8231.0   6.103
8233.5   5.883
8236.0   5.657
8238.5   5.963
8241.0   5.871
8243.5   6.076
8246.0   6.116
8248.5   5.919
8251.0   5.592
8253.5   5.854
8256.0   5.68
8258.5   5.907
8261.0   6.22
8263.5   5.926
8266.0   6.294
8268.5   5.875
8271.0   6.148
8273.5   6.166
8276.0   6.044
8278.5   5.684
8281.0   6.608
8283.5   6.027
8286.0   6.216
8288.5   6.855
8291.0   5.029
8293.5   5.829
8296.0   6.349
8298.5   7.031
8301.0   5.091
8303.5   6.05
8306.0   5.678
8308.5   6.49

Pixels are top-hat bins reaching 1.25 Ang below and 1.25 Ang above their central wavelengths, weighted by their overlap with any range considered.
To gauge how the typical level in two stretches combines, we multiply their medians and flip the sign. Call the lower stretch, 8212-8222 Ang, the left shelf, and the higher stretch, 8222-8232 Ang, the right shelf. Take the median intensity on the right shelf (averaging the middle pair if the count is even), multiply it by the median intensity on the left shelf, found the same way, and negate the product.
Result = -35.1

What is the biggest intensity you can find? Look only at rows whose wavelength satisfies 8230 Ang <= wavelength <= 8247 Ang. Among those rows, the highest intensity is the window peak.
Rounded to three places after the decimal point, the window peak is 6.116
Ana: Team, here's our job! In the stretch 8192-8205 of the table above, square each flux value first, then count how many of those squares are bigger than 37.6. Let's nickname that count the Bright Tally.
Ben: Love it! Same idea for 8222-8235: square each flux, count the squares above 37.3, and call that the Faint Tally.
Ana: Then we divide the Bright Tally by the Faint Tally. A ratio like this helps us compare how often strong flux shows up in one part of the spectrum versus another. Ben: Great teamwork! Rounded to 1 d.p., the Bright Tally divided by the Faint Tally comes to 1.0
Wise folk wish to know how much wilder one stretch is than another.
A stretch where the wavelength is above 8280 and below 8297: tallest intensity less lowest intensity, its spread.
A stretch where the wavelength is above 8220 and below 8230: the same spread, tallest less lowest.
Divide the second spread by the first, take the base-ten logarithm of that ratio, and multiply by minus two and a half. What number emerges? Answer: 1.1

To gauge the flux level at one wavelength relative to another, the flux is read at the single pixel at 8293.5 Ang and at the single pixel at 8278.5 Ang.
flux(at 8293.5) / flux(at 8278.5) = 1.03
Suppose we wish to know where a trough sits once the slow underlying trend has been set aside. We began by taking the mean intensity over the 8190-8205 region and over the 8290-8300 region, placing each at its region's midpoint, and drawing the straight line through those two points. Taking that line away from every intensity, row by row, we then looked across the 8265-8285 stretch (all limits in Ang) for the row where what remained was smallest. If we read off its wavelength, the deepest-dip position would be 8278.5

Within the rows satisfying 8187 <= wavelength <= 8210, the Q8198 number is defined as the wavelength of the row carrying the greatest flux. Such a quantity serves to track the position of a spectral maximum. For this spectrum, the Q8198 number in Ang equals 8196.0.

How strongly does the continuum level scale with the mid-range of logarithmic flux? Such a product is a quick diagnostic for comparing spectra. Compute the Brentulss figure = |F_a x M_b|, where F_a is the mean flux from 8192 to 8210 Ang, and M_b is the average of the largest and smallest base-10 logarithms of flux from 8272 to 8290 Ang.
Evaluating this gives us 4.53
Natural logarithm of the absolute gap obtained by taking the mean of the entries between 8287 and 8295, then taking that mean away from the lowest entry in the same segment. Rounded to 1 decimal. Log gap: -0.1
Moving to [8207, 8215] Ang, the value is -2.0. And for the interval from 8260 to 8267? -1.5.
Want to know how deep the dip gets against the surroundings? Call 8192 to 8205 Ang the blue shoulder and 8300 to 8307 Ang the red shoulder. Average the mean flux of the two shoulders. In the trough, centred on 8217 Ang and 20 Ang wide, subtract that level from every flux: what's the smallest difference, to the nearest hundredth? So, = -0.15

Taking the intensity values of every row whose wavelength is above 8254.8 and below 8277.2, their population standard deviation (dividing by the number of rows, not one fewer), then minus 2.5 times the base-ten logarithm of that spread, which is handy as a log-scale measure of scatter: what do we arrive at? 1.83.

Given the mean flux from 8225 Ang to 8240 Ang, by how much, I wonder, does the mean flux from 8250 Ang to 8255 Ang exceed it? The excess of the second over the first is -0.15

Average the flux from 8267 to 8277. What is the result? 6.06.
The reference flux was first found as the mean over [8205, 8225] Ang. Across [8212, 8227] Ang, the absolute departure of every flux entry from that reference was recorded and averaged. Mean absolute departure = 0.22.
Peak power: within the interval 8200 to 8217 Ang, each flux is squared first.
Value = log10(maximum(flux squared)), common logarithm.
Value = 1.61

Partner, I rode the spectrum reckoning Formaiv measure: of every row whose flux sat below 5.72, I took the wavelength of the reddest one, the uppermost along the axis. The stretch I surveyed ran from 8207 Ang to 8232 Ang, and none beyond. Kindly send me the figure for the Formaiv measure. 8228.5 Ang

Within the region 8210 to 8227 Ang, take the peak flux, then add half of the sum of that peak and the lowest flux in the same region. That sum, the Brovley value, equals 12.28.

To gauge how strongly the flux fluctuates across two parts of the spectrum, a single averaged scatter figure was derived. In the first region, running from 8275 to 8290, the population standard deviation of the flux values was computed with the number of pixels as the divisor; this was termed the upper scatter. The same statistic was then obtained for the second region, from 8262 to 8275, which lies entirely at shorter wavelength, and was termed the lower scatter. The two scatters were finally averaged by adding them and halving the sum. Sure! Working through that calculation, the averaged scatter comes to 0.27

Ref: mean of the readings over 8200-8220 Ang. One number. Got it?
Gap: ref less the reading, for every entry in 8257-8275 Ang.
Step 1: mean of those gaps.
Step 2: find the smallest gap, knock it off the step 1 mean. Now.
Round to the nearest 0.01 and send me 0.22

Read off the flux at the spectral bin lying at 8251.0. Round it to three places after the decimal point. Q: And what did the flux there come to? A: 5.592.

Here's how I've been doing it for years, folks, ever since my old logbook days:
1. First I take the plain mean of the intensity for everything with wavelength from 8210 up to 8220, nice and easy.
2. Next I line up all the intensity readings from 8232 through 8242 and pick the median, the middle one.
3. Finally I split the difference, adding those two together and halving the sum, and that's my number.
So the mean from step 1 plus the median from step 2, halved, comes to 5.94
